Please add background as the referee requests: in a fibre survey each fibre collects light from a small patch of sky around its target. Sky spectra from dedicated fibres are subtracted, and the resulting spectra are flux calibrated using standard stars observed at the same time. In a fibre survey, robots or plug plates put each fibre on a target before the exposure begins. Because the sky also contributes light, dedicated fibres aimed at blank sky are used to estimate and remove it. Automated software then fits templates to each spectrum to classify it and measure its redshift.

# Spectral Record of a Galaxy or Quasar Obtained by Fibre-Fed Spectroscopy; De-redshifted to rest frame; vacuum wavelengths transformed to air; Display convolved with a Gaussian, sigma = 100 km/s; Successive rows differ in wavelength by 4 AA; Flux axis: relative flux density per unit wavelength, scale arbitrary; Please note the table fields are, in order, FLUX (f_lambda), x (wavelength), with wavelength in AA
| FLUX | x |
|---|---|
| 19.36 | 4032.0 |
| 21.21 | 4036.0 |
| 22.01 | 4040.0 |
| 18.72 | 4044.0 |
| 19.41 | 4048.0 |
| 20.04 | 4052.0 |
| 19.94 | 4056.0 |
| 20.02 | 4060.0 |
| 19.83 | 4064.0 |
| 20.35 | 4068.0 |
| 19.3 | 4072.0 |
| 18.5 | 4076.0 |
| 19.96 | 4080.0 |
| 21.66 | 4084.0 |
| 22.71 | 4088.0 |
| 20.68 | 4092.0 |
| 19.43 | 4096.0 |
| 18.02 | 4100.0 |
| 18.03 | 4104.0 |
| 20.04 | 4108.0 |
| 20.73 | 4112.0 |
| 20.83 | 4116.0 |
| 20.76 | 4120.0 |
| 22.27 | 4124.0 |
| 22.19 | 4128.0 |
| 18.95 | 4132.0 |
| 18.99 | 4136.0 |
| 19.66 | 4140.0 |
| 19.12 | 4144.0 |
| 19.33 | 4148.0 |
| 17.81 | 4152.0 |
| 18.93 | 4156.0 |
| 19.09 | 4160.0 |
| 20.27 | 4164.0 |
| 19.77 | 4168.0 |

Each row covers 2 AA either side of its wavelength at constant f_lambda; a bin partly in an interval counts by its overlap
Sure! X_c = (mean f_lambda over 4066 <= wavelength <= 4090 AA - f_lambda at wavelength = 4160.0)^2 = 2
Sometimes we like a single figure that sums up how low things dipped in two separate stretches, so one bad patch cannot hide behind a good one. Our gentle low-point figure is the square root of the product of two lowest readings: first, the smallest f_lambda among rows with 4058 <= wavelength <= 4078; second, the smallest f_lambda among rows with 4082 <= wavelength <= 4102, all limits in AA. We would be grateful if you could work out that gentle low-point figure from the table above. 18.26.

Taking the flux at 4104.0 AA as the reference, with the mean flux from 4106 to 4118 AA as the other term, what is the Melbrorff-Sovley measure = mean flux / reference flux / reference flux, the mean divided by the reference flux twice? 0.063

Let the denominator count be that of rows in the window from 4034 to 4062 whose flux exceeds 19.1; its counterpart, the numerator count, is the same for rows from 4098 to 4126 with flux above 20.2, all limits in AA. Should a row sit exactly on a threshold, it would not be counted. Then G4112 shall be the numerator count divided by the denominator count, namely 0.67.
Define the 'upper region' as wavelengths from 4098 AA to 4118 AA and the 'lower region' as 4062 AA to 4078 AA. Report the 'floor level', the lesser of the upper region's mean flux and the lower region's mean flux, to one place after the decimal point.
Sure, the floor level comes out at 19.5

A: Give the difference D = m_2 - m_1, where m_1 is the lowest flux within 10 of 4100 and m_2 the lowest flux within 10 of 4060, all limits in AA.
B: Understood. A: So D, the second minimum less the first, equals 1.8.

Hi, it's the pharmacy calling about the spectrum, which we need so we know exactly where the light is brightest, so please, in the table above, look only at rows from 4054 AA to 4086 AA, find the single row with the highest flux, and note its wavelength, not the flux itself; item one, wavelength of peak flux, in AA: 4084.0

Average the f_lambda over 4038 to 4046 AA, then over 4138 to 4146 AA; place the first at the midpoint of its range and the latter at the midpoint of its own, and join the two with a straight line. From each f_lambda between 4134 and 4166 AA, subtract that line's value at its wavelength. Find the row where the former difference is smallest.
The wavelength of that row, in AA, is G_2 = 4152.0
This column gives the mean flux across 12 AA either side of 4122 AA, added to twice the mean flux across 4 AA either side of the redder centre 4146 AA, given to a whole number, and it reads 59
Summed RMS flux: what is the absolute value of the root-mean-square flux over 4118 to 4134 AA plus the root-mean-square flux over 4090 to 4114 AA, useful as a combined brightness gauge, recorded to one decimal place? 40.6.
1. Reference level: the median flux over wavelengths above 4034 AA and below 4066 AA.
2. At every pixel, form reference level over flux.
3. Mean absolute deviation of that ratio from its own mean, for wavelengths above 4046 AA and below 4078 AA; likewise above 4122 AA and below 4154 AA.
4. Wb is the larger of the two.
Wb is 0.058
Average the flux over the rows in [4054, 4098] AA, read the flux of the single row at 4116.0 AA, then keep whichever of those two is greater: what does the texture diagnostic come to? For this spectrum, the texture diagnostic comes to 20.8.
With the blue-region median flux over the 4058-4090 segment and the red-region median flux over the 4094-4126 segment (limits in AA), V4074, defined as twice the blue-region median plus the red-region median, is 60.4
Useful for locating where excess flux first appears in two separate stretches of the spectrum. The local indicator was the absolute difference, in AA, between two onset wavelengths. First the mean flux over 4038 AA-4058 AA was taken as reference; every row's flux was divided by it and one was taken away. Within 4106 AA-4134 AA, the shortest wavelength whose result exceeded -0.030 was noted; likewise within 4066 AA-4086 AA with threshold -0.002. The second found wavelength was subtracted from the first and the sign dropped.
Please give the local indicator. 40 AA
